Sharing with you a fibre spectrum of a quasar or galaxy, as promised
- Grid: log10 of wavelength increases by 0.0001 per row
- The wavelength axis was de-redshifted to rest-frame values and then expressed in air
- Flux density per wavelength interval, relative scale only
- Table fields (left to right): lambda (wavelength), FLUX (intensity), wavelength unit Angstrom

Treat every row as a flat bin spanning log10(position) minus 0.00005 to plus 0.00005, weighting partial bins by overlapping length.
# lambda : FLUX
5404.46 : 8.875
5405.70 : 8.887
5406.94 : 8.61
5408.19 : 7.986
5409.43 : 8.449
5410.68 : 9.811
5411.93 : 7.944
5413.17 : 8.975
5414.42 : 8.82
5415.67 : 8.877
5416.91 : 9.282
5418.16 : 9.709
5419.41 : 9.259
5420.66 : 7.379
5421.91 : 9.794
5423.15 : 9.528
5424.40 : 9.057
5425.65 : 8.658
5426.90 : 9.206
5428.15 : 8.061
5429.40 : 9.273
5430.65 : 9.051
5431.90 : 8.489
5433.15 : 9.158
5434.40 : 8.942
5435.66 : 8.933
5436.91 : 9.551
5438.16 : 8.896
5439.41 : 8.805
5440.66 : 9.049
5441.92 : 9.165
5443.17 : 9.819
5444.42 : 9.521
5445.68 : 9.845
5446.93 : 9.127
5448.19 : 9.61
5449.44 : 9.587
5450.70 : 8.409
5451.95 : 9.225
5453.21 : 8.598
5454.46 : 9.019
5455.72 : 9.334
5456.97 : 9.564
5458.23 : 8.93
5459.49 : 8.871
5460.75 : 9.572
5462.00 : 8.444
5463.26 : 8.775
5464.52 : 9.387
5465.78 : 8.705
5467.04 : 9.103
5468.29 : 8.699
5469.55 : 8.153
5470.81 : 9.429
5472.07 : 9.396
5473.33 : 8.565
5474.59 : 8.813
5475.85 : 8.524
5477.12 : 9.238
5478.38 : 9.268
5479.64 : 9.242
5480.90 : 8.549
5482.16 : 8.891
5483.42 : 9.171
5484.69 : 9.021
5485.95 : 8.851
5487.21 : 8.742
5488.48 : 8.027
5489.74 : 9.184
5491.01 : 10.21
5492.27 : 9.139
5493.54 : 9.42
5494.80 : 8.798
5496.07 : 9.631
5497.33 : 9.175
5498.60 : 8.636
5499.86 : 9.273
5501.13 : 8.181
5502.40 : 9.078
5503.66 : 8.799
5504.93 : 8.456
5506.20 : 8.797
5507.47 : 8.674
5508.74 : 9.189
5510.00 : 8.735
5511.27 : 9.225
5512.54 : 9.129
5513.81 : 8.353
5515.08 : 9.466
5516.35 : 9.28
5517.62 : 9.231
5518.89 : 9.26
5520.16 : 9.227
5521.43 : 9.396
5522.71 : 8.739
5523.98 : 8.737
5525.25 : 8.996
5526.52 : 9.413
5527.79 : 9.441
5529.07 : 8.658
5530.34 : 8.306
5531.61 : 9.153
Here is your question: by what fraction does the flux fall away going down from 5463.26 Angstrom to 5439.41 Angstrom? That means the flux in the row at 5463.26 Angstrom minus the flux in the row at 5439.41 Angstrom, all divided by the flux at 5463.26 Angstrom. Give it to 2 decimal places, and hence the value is 0.00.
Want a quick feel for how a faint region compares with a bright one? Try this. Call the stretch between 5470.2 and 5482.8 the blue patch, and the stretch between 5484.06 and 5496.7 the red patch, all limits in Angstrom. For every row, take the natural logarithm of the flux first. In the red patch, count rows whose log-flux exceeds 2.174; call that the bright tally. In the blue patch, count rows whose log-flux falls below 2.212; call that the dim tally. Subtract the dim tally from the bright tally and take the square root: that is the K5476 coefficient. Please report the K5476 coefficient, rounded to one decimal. 1.7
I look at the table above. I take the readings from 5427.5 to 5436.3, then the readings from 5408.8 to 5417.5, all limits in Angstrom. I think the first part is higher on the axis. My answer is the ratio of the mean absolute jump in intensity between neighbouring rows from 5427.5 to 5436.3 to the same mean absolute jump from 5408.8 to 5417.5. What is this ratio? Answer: 0.6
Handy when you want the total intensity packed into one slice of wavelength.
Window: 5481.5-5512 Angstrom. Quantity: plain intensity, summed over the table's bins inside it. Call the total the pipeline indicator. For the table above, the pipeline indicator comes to 215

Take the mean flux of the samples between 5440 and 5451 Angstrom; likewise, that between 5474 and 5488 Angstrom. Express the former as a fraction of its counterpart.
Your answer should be 1.05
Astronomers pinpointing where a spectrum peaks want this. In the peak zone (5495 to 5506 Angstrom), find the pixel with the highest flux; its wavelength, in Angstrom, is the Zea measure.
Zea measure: 5496.07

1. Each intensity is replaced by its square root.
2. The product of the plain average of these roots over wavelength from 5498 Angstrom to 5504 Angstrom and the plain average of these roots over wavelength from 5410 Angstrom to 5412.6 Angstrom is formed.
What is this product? 8.82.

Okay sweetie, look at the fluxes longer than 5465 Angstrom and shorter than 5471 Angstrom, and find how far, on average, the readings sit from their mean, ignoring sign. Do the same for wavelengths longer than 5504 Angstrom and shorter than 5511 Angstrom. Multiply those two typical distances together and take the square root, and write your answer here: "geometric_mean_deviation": 0.253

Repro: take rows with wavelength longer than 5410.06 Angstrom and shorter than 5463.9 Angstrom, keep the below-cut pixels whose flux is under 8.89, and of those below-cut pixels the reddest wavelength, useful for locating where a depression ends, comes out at 5463.26 Angstrom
